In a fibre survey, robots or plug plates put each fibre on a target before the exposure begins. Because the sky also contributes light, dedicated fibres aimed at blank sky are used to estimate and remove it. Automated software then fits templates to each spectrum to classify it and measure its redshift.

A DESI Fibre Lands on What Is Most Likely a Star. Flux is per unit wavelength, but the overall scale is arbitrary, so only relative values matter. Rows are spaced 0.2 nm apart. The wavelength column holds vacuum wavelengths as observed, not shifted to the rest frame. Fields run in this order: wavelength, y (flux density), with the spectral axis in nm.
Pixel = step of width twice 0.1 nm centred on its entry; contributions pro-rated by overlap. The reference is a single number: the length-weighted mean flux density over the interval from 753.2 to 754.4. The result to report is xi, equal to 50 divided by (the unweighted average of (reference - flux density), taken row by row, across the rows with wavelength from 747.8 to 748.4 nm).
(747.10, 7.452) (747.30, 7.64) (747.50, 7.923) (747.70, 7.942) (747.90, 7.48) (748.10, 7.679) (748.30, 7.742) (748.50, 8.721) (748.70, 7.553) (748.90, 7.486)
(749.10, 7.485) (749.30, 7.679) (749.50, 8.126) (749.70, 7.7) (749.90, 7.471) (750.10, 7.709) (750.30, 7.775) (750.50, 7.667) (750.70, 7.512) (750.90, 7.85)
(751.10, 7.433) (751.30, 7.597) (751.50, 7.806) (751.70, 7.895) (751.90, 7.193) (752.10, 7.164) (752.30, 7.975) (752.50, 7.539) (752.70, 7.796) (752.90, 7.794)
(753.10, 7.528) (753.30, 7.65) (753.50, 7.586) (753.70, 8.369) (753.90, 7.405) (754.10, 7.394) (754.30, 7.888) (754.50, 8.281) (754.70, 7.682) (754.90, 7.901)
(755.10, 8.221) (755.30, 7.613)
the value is 612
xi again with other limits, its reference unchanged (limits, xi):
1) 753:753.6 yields 393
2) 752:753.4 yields 624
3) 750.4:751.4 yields 483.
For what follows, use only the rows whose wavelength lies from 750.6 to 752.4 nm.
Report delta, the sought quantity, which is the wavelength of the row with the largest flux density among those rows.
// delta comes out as 752.30 nm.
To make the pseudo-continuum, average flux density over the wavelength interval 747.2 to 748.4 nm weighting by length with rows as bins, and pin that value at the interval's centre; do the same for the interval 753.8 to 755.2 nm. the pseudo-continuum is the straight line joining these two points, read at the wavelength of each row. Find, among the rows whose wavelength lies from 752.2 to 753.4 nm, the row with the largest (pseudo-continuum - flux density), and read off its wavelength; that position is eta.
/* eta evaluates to 753.10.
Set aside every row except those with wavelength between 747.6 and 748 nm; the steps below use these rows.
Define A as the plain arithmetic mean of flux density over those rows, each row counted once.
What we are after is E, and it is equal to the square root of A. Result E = 2.777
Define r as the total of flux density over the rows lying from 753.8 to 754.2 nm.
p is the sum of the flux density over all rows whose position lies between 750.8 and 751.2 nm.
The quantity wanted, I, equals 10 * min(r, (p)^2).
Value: 148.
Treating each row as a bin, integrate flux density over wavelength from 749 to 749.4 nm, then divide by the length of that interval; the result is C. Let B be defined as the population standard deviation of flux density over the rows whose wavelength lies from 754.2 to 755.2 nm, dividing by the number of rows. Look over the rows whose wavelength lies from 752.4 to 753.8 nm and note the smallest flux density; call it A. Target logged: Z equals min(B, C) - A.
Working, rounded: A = 7.528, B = 0.22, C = 7.58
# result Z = -7.30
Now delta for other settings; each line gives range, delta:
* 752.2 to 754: 753.70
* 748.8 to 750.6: 749.50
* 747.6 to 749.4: 748.50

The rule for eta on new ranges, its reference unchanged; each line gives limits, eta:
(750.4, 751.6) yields 751.10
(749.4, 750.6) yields 749.90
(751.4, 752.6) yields 752.10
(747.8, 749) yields 748.90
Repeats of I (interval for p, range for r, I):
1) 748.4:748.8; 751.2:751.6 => 154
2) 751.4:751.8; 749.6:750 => 152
